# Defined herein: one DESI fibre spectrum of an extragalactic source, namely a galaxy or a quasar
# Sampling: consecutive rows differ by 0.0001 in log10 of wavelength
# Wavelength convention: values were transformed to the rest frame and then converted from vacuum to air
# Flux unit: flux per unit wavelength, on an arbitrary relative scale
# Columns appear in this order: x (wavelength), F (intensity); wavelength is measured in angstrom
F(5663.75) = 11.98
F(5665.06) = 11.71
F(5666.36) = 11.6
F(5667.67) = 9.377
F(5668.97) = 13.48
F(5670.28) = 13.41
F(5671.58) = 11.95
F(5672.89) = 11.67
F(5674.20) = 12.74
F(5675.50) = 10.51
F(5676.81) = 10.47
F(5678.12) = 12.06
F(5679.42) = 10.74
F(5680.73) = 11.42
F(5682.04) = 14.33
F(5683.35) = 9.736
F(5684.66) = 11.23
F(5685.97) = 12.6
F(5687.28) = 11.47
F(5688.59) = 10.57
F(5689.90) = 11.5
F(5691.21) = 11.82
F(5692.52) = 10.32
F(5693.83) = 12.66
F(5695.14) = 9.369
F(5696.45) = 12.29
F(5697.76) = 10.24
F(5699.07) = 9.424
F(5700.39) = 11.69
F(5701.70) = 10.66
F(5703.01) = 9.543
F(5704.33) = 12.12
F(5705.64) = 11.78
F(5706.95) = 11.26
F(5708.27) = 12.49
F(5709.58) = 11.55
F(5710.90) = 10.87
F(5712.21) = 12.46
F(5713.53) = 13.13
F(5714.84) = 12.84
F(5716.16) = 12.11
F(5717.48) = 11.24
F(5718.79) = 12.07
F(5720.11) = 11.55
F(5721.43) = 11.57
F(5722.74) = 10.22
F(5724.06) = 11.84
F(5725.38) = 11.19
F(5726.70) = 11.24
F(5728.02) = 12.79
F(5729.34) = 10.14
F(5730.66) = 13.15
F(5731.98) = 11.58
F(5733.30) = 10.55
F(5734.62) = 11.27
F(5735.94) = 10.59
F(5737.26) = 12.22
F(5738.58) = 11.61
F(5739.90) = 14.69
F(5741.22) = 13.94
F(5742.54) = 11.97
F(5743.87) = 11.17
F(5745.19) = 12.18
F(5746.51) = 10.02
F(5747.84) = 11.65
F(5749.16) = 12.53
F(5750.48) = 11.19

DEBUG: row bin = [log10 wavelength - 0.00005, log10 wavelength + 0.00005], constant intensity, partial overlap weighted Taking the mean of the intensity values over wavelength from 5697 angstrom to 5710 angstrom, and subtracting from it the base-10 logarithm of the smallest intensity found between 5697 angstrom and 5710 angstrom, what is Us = 10.1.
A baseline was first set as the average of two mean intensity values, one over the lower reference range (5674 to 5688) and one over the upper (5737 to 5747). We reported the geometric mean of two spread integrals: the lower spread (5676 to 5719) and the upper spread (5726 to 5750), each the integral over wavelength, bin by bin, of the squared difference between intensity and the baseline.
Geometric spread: 47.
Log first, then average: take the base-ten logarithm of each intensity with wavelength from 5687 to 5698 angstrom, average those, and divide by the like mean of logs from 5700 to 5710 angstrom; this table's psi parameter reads 0.99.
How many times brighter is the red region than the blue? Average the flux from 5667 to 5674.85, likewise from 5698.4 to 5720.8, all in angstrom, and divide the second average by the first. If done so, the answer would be 0.96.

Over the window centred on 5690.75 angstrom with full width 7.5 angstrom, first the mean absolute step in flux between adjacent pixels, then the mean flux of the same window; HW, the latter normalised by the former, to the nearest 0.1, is 9.5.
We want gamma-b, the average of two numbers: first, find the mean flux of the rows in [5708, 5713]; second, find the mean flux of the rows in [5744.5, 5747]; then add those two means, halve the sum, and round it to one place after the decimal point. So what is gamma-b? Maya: 11.5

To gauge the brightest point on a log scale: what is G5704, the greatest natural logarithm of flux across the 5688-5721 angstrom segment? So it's 2.57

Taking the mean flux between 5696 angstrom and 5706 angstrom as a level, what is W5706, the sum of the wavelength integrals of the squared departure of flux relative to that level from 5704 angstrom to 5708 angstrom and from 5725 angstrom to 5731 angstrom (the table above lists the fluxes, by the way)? 14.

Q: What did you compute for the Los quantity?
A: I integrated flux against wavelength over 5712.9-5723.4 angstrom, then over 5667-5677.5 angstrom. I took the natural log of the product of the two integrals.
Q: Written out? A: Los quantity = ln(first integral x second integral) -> 9.63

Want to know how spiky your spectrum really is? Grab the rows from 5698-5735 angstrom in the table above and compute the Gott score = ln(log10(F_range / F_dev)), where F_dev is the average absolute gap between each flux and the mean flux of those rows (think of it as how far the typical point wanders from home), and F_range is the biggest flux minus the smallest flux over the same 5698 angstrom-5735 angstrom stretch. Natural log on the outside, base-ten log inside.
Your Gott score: -0.36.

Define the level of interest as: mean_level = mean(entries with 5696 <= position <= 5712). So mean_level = 11.2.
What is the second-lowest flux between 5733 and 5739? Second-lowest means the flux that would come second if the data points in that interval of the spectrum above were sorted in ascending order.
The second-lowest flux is 10.59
